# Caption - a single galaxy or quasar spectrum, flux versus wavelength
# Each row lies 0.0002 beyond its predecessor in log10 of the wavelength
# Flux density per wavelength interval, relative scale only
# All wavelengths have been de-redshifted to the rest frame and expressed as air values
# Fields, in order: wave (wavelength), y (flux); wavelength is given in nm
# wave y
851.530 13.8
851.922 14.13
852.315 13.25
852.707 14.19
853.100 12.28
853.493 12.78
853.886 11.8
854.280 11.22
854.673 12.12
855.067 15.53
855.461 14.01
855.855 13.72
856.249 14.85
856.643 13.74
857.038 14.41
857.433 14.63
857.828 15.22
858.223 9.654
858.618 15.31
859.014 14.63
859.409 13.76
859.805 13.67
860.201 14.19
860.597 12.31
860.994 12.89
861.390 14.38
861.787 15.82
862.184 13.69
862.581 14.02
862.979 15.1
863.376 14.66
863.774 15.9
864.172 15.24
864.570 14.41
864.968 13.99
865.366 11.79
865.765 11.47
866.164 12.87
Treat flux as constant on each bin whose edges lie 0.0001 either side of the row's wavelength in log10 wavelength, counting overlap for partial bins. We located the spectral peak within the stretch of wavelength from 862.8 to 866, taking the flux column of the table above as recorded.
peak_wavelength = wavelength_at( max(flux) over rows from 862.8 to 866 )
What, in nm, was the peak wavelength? 863.774 nm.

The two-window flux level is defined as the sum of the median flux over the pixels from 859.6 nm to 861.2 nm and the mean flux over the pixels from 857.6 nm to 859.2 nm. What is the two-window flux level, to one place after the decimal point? 27.0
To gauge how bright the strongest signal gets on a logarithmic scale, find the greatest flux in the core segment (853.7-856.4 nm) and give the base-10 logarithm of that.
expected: 1.19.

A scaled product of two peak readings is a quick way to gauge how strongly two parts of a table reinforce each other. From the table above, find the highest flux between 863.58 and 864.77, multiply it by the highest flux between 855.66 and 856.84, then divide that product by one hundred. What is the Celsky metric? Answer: 2.36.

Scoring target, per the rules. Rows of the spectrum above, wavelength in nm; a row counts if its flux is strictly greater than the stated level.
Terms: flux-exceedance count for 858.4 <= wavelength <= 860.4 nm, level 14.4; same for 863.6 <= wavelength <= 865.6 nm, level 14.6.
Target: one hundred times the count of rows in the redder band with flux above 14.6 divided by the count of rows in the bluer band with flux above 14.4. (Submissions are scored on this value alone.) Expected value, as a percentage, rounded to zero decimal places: 100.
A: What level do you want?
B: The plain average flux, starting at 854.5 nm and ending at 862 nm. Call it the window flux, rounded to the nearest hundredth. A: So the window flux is 13.94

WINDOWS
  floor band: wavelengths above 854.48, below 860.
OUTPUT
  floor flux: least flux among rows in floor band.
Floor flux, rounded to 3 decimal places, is 9.654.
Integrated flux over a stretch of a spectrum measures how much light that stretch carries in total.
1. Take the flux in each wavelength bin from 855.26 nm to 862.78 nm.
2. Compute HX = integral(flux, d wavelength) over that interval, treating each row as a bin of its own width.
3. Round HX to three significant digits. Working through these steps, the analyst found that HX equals 105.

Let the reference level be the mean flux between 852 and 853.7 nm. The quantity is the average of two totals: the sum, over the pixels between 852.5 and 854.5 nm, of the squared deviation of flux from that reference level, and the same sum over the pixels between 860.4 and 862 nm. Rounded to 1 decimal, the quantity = 8.5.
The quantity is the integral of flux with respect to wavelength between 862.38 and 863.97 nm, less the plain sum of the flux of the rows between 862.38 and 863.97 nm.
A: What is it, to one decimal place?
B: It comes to -36.0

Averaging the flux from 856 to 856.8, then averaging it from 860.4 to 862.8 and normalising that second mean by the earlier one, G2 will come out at 0.97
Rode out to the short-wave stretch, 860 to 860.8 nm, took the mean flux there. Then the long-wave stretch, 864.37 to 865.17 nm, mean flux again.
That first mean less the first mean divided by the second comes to 12.3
